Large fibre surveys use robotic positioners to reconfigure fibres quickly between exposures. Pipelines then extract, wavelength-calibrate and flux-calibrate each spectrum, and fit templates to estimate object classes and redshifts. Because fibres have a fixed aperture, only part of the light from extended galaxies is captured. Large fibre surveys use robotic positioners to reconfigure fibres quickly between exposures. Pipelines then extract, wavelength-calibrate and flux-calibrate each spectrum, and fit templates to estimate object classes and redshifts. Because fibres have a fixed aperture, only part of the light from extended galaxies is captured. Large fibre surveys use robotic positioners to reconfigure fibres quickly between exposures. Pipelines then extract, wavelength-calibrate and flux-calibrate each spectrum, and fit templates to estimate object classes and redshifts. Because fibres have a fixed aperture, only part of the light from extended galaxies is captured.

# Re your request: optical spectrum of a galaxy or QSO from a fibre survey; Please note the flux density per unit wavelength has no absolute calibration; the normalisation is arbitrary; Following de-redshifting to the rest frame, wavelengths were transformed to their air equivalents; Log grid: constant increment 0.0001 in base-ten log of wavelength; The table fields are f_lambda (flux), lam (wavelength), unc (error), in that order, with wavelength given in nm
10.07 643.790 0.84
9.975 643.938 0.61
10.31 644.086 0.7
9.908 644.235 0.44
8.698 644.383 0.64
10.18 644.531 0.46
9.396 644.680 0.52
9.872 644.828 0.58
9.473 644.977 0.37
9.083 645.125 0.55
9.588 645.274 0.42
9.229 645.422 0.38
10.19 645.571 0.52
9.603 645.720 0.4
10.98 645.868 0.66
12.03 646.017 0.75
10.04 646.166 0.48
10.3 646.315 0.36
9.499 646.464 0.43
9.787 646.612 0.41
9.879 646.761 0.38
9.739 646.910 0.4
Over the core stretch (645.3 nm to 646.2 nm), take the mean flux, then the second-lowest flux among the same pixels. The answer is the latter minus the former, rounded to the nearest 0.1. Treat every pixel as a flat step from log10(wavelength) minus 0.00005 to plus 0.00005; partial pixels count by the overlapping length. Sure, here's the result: -0.7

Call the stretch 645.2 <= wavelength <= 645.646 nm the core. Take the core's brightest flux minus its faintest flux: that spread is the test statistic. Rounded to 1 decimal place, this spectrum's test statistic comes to 1.0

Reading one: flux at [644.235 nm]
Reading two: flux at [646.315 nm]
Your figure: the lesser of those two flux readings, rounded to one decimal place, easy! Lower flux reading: 9.9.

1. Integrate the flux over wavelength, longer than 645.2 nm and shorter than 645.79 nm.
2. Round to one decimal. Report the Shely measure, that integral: 5.7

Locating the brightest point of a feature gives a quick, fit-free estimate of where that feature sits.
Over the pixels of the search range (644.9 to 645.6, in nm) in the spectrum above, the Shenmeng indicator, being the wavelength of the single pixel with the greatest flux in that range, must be 645.571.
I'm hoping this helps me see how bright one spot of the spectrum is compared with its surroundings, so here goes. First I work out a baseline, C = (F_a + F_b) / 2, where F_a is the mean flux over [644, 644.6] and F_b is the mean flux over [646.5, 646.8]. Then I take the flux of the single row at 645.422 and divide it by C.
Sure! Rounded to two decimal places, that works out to 0.94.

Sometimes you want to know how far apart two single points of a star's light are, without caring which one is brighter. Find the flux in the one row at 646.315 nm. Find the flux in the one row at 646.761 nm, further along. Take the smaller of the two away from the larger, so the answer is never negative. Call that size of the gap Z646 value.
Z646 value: 0.42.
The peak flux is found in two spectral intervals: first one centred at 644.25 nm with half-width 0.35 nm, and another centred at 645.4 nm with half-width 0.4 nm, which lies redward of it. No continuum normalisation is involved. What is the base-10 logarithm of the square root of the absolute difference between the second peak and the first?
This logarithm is -0.46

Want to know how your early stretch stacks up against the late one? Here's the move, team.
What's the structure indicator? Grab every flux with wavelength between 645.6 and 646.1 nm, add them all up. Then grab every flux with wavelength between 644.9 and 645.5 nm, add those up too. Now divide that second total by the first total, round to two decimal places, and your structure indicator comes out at 1.15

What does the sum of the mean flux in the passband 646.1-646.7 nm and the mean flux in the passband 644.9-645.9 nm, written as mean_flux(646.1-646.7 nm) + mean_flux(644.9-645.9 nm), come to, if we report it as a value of 19.6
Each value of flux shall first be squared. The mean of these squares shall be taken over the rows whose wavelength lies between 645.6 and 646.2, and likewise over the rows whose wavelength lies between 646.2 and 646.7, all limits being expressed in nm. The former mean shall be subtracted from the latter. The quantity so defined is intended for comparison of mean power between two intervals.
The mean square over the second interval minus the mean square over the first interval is -17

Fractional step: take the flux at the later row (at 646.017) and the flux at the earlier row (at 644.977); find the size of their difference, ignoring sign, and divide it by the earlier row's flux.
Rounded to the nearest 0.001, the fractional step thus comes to 0.270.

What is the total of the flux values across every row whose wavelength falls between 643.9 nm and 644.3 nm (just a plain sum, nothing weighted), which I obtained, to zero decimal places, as 30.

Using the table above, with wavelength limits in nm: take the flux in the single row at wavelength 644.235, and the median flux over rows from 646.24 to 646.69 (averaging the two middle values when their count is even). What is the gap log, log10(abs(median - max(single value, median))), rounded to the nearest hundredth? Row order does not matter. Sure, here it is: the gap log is -0.92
